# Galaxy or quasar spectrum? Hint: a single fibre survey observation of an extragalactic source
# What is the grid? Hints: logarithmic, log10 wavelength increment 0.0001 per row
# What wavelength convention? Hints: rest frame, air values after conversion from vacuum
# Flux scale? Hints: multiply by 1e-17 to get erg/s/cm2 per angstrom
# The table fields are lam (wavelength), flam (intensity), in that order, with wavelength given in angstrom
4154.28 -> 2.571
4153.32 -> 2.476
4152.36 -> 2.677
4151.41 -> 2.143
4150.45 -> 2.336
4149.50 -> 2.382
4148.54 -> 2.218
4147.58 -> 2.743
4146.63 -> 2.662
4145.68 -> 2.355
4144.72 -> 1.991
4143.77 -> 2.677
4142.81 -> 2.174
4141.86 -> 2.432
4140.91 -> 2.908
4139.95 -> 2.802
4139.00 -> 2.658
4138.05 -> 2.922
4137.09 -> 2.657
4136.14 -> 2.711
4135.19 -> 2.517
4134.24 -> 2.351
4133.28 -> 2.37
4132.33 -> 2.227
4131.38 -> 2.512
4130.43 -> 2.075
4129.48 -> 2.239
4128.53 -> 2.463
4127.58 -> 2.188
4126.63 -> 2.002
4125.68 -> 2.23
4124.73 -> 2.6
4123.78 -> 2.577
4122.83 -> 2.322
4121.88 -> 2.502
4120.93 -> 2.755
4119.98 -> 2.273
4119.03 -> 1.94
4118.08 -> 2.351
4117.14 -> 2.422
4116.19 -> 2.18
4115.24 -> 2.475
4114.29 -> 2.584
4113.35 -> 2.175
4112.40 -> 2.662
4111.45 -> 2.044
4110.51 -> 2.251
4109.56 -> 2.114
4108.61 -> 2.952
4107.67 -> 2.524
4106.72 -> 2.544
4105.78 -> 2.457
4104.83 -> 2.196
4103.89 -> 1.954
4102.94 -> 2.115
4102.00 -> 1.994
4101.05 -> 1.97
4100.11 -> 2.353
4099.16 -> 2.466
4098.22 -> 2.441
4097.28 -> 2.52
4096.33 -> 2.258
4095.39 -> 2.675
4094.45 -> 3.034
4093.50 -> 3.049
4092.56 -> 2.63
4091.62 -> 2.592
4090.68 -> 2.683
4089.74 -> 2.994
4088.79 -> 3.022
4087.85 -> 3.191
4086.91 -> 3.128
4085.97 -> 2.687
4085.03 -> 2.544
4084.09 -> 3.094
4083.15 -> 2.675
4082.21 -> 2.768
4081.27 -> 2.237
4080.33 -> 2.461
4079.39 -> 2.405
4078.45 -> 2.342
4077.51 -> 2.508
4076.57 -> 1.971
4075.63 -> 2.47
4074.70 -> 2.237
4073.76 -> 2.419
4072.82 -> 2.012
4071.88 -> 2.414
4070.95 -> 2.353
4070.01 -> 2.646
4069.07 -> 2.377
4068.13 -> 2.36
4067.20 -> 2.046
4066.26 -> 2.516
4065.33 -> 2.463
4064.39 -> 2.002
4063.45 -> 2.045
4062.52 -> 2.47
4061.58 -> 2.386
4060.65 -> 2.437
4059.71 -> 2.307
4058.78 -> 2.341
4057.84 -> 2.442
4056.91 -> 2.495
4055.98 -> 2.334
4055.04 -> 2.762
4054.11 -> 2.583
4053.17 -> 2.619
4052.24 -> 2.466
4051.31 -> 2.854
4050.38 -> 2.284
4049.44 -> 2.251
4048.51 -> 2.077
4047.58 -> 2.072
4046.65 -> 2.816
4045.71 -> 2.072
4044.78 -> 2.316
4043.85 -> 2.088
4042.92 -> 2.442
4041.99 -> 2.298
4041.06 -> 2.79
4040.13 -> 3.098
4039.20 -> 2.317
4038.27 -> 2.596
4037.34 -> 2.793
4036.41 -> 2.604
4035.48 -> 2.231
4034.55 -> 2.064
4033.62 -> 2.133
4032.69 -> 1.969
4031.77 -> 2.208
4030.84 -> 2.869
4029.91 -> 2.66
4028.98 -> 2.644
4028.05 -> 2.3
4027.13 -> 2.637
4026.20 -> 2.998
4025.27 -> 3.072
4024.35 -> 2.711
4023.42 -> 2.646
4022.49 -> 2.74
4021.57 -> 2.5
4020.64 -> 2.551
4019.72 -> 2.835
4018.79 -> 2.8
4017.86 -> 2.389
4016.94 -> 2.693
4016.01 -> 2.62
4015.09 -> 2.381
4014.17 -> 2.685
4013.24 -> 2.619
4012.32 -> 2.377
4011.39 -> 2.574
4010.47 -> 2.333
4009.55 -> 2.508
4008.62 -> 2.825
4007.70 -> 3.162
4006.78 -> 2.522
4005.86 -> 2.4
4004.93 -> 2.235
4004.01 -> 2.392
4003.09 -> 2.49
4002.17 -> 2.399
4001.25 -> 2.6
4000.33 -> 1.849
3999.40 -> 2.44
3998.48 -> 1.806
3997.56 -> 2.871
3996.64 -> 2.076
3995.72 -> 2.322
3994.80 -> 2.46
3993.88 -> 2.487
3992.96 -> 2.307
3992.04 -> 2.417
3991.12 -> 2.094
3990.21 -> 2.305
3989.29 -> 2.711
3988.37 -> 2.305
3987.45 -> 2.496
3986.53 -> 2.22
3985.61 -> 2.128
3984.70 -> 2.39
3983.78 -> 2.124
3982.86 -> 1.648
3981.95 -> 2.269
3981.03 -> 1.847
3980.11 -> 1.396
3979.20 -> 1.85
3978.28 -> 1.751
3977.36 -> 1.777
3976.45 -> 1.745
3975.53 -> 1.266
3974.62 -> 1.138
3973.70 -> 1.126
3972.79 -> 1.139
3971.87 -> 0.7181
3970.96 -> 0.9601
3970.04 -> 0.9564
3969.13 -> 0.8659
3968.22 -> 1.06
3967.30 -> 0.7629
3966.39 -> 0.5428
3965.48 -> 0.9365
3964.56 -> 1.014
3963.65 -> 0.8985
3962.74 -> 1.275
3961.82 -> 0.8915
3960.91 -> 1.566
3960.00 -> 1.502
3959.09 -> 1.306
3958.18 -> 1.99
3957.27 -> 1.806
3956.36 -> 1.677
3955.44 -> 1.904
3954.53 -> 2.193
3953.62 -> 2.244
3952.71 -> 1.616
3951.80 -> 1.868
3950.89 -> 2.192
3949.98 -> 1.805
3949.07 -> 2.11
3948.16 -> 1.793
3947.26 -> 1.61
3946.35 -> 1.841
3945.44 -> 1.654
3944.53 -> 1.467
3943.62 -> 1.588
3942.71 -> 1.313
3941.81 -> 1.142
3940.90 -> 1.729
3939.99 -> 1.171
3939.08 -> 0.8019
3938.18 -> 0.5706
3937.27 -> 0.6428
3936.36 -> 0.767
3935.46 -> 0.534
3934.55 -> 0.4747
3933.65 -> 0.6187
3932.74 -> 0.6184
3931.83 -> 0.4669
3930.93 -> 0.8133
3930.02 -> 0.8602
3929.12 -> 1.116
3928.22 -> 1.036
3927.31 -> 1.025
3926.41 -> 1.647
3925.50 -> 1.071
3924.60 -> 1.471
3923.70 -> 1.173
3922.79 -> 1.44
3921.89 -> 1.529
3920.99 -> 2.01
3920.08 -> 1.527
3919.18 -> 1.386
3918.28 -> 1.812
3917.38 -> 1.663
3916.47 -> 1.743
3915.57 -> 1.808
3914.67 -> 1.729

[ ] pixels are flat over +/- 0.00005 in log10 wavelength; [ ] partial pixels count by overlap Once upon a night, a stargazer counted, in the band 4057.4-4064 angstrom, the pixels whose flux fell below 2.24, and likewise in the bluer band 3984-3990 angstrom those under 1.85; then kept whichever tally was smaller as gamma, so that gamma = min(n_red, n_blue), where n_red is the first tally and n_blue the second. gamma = 0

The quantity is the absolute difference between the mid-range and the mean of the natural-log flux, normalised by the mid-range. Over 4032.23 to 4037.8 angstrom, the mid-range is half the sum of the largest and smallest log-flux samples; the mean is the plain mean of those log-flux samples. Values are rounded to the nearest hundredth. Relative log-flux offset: 0.03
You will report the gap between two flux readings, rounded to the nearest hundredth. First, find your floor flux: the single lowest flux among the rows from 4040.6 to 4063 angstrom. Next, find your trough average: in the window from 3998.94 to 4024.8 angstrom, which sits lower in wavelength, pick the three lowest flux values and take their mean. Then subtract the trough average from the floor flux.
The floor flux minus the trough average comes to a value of -0.07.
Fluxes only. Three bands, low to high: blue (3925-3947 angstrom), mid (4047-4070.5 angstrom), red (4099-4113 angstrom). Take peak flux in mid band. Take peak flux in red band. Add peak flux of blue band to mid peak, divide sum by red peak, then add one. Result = 2.59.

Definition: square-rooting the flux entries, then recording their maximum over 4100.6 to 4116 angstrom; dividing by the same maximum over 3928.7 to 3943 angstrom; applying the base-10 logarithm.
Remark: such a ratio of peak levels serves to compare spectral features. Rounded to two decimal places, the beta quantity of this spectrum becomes 0.12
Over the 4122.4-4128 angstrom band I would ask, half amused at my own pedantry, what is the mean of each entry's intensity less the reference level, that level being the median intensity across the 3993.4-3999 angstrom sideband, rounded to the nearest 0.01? -0.07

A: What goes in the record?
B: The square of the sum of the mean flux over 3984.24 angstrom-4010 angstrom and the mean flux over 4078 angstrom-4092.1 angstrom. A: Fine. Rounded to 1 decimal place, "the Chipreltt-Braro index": 26.2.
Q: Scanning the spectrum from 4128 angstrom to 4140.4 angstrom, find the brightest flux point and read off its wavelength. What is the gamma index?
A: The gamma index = 4138.05 angstrom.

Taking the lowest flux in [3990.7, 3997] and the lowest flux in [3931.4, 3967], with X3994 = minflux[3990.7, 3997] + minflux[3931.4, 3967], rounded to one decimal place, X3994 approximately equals 2.5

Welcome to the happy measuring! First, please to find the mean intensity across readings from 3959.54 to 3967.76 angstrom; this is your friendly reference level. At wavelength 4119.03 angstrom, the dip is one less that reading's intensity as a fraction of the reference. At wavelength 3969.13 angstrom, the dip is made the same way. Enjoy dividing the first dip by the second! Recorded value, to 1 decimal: -5.1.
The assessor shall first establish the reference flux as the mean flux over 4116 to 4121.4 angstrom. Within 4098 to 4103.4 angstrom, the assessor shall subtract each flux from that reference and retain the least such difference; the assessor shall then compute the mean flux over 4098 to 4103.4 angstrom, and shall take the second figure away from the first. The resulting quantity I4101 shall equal -2.4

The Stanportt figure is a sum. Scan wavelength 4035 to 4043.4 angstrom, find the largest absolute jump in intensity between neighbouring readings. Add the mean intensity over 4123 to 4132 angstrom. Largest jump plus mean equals 3.1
